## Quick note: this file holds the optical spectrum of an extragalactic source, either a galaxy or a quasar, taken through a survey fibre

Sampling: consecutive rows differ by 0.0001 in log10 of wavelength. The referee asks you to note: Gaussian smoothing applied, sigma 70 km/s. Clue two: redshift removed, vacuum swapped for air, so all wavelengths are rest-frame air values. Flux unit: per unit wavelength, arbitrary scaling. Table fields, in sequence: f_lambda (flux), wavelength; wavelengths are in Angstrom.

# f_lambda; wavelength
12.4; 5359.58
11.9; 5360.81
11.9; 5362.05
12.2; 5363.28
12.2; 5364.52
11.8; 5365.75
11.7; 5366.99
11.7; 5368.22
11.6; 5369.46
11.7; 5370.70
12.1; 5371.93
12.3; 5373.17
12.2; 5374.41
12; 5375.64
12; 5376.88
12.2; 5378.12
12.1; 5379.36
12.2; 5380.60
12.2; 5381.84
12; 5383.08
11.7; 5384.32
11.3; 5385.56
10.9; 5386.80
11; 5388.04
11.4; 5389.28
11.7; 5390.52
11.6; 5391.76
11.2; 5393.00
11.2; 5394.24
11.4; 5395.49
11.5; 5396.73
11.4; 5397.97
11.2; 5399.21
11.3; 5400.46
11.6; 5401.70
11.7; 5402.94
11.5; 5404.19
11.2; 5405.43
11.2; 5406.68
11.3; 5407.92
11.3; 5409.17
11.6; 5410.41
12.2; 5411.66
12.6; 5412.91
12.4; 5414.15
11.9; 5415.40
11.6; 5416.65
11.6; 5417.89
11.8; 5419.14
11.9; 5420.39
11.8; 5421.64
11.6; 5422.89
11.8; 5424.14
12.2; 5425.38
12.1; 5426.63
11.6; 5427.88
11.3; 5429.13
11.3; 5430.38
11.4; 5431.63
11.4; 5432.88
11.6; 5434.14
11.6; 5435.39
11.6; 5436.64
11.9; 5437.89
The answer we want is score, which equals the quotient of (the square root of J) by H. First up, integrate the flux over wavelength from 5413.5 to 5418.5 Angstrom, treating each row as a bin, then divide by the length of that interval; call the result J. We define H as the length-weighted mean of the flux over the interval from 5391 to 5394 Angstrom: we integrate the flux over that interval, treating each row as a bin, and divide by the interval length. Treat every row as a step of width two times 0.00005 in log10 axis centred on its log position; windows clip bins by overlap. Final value 0.302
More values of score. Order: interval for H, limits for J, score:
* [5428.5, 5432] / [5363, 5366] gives 0.307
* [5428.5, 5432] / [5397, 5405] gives 0.299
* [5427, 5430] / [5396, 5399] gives 0.294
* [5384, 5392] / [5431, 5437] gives 0.299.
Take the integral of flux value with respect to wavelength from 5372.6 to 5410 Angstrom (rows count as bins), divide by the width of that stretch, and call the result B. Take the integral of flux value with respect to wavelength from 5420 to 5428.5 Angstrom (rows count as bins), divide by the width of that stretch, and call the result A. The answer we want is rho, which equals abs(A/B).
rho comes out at 1.02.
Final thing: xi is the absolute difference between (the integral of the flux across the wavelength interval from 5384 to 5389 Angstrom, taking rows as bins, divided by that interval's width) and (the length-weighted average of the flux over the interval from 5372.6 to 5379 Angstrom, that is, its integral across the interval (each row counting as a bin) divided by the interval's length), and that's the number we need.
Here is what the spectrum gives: 0.92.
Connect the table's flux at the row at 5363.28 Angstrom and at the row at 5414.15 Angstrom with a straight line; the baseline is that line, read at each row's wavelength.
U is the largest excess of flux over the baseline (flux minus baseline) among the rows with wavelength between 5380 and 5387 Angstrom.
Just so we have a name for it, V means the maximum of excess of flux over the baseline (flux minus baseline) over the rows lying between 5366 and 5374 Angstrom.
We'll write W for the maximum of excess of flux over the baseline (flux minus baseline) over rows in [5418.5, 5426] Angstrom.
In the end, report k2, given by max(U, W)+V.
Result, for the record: 0.0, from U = -0.1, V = 0.06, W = -0.2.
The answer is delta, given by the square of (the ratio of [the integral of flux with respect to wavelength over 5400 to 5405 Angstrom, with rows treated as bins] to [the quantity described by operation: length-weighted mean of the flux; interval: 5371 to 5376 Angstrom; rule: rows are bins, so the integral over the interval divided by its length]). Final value 22.5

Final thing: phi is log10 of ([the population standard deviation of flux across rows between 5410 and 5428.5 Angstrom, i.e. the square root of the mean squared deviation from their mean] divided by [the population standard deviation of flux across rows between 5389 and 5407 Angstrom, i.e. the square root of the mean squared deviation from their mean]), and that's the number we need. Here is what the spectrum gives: 0.23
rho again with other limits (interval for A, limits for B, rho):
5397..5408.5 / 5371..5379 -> 0.94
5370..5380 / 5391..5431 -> 1.04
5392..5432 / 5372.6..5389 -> 0.98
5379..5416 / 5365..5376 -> 0.97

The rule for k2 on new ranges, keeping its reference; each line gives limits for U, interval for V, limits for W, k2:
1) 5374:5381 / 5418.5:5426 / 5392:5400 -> -0.3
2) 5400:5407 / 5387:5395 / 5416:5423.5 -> -1.1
